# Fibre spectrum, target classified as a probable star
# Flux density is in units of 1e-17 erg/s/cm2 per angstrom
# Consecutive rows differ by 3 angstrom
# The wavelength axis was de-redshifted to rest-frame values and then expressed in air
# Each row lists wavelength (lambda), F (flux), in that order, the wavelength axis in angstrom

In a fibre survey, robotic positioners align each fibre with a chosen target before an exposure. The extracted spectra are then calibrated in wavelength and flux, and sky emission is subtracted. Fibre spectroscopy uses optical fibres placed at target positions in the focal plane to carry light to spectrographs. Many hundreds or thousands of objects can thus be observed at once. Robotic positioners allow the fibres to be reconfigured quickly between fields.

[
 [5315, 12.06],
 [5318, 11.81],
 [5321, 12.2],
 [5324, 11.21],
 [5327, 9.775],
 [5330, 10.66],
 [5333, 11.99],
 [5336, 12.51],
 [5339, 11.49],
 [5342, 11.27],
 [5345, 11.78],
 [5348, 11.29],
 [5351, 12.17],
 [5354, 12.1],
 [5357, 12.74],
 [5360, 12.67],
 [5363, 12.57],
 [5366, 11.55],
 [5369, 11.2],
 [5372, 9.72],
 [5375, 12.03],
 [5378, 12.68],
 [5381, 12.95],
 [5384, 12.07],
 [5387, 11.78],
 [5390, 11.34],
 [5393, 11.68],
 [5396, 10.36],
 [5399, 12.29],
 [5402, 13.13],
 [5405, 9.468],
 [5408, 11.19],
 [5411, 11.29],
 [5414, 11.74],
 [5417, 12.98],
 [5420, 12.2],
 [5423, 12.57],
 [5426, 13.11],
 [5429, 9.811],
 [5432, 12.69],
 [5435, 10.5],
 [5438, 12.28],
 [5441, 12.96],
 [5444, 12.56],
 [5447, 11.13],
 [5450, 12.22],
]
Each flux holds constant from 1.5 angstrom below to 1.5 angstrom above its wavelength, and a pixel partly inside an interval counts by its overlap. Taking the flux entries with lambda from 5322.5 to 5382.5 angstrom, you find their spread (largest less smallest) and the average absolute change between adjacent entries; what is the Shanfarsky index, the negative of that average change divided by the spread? -0.232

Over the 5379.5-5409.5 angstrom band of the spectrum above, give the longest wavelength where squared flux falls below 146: 5408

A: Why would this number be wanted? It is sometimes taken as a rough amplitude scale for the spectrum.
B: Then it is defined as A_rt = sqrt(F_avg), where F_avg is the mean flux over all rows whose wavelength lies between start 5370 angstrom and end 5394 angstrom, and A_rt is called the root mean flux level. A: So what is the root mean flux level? 3.43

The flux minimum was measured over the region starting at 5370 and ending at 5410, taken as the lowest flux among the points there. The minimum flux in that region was 9.468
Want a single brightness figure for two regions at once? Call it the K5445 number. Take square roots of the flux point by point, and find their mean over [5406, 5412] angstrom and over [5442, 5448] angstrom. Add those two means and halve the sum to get 3.40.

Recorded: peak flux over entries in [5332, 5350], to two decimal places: 12.51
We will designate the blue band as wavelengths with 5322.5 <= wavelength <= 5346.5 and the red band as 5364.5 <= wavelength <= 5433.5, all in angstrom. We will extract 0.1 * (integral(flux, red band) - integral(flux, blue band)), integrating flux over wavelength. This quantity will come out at 54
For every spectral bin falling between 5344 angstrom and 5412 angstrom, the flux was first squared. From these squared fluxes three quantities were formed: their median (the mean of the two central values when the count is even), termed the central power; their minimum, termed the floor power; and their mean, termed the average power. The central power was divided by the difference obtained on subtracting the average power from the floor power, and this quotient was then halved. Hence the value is -1.41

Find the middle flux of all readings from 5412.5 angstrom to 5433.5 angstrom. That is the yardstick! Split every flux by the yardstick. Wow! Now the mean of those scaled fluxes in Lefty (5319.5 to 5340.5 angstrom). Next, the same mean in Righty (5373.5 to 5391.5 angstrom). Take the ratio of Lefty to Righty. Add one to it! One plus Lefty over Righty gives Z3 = 1.94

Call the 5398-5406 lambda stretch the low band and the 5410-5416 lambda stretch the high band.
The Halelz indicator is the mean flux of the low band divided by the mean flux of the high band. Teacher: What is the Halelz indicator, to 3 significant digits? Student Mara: 1.01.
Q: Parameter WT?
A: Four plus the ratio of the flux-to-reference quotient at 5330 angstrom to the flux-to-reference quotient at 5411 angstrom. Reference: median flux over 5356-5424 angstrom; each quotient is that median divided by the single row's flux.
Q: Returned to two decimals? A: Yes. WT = 5.06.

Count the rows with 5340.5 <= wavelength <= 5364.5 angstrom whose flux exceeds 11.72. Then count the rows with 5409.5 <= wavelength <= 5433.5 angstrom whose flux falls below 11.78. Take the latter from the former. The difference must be 3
